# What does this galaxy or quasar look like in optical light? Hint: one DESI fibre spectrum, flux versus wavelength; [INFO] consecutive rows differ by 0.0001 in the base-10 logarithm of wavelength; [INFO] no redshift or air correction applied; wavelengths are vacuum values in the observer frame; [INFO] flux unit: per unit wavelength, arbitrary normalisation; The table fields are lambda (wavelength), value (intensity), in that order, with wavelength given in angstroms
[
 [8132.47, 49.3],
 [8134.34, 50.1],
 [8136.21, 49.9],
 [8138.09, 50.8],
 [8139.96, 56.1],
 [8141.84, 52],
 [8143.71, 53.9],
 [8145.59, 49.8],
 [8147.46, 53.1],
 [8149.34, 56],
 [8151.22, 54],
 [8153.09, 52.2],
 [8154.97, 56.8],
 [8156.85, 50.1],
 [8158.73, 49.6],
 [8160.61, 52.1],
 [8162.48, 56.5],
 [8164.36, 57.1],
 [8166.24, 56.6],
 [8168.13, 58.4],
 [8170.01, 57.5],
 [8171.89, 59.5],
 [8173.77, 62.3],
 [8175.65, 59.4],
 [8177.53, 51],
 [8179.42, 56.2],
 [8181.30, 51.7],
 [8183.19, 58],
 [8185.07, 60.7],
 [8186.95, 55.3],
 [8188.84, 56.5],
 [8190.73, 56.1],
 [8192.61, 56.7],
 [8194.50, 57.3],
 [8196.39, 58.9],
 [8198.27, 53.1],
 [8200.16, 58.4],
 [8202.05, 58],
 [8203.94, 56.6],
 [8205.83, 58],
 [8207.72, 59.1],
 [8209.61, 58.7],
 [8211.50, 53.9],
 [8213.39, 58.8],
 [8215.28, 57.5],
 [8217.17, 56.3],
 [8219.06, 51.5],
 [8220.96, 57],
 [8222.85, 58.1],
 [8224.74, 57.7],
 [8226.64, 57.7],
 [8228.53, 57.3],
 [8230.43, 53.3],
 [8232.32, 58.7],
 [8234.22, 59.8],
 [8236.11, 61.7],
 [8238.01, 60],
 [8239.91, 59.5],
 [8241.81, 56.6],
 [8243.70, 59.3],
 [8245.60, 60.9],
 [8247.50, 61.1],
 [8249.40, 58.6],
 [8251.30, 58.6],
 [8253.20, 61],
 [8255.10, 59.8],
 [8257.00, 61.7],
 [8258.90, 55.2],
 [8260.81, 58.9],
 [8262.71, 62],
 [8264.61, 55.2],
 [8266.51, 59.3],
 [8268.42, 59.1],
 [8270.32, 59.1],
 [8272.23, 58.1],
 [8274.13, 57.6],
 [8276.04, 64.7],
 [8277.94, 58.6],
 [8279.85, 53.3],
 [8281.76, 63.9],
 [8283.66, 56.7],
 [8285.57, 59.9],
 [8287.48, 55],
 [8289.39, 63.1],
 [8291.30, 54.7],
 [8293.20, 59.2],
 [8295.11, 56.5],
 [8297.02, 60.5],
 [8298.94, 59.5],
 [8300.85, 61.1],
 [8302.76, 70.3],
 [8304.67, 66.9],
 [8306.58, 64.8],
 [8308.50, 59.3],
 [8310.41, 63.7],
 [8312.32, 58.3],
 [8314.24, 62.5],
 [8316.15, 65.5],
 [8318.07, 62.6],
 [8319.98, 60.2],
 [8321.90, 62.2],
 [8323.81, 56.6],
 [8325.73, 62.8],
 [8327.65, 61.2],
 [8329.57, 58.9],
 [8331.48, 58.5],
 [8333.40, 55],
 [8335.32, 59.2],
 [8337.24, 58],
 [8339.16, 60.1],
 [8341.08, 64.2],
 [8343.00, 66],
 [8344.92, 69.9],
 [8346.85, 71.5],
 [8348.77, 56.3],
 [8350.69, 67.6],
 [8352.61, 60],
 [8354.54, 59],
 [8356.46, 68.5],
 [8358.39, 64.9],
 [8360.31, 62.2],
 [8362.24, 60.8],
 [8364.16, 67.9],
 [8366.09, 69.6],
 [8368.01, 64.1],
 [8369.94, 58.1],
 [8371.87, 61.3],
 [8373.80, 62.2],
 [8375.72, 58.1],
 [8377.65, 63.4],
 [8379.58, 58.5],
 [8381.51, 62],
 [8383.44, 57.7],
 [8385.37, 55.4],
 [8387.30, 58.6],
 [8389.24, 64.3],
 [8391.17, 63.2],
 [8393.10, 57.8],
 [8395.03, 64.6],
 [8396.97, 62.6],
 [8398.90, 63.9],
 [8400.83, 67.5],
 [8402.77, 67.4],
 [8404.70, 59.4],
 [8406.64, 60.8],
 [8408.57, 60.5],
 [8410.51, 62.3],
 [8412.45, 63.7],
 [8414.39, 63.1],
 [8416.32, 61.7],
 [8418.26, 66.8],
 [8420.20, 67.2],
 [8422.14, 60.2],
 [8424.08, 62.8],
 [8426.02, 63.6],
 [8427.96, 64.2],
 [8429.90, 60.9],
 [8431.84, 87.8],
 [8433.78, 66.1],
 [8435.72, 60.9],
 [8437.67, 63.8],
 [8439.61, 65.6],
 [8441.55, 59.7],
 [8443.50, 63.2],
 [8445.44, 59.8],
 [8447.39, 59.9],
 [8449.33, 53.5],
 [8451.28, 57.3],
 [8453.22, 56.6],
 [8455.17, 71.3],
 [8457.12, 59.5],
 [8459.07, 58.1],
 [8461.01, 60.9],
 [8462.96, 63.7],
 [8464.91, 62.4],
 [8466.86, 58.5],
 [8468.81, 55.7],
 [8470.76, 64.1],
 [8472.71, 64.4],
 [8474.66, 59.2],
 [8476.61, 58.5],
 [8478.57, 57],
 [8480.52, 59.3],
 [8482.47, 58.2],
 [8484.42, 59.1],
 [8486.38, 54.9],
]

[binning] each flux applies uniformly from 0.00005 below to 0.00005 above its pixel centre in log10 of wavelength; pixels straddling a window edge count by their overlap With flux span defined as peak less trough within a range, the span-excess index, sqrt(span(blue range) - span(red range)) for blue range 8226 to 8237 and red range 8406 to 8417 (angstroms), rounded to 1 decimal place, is 2.3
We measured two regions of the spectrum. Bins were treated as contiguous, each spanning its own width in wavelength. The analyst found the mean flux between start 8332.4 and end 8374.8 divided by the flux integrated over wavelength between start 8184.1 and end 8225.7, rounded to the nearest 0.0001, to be 0.0266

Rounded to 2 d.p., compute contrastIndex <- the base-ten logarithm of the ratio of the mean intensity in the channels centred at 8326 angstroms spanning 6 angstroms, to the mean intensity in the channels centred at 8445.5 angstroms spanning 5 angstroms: -0.01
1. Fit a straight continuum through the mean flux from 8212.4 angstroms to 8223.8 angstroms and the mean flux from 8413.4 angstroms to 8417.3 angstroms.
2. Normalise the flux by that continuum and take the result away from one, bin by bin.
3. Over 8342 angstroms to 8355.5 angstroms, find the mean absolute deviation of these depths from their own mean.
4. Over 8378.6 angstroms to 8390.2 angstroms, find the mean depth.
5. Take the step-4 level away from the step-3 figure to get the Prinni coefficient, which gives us 0.051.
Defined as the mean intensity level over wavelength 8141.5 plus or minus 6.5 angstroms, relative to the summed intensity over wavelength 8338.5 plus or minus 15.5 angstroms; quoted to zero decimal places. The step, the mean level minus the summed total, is -934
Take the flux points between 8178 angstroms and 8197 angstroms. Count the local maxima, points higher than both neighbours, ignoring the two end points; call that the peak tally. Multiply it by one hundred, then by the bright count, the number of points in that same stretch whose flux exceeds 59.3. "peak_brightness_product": 200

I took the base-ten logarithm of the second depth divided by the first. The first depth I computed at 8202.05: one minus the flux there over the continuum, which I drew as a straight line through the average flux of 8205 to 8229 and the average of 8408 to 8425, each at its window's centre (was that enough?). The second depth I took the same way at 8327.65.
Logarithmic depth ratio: -0.3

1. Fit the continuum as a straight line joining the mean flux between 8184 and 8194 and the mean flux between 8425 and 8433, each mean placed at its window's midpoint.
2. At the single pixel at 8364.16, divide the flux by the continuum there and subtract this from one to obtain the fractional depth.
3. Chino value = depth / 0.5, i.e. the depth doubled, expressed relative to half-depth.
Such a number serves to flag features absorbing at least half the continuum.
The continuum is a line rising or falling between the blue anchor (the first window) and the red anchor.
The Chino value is -0.06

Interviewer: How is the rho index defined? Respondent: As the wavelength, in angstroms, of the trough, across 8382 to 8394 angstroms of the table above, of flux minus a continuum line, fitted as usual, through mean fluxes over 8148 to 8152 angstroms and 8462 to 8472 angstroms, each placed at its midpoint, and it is 8385.37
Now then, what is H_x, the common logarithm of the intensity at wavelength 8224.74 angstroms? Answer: 1.76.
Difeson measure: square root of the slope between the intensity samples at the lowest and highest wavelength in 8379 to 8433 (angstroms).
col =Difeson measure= 0.75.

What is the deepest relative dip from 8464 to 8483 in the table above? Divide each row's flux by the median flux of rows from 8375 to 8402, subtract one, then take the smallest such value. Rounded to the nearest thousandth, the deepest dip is -0.106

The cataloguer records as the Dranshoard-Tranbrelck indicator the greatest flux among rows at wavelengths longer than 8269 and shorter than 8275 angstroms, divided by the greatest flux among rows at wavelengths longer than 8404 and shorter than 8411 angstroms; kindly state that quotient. 0.95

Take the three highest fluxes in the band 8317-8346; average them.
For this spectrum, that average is 66.7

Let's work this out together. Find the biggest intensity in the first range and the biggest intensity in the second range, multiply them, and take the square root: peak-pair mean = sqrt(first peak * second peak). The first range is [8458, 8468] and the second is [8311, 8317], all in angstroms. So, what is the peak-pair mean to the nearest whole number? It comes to 65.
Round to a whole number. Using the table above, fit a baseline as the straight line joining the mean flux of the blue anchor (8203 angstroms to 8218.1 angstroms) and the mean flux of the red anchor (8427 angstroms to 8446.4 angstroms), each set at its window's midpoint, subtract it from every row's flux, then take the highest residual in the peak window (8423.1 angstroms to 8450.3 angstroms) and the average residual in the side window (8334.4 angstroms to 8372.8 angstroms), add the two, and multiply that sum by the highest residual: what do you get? 544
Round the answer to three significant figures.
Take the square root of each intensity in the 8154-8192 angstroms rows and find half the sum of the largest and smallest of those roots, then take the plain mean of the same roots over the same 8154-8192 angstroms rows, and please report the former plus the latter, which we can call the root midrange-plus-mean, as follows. 15.0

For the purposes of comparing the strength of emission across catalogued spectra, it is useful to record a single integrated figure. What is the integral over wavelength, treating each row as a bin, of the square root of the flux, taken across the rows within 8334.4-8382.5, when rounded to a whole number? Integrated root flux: 381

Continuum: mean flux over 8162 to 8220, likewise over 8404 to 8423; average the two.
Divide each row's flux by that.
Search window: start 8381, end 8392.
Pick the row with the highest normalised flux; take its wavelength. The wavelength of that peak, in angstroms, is 8389.24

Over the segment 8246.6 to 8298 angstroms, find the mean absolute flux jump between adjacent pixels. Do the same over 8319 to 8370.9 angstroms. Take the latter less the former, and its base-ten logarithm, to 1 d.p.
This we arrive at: -0.6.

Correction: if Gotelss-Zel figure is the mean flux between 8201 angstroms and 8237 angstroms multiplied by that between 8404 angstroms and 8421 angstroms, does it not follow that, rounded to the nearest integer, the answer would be 3604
